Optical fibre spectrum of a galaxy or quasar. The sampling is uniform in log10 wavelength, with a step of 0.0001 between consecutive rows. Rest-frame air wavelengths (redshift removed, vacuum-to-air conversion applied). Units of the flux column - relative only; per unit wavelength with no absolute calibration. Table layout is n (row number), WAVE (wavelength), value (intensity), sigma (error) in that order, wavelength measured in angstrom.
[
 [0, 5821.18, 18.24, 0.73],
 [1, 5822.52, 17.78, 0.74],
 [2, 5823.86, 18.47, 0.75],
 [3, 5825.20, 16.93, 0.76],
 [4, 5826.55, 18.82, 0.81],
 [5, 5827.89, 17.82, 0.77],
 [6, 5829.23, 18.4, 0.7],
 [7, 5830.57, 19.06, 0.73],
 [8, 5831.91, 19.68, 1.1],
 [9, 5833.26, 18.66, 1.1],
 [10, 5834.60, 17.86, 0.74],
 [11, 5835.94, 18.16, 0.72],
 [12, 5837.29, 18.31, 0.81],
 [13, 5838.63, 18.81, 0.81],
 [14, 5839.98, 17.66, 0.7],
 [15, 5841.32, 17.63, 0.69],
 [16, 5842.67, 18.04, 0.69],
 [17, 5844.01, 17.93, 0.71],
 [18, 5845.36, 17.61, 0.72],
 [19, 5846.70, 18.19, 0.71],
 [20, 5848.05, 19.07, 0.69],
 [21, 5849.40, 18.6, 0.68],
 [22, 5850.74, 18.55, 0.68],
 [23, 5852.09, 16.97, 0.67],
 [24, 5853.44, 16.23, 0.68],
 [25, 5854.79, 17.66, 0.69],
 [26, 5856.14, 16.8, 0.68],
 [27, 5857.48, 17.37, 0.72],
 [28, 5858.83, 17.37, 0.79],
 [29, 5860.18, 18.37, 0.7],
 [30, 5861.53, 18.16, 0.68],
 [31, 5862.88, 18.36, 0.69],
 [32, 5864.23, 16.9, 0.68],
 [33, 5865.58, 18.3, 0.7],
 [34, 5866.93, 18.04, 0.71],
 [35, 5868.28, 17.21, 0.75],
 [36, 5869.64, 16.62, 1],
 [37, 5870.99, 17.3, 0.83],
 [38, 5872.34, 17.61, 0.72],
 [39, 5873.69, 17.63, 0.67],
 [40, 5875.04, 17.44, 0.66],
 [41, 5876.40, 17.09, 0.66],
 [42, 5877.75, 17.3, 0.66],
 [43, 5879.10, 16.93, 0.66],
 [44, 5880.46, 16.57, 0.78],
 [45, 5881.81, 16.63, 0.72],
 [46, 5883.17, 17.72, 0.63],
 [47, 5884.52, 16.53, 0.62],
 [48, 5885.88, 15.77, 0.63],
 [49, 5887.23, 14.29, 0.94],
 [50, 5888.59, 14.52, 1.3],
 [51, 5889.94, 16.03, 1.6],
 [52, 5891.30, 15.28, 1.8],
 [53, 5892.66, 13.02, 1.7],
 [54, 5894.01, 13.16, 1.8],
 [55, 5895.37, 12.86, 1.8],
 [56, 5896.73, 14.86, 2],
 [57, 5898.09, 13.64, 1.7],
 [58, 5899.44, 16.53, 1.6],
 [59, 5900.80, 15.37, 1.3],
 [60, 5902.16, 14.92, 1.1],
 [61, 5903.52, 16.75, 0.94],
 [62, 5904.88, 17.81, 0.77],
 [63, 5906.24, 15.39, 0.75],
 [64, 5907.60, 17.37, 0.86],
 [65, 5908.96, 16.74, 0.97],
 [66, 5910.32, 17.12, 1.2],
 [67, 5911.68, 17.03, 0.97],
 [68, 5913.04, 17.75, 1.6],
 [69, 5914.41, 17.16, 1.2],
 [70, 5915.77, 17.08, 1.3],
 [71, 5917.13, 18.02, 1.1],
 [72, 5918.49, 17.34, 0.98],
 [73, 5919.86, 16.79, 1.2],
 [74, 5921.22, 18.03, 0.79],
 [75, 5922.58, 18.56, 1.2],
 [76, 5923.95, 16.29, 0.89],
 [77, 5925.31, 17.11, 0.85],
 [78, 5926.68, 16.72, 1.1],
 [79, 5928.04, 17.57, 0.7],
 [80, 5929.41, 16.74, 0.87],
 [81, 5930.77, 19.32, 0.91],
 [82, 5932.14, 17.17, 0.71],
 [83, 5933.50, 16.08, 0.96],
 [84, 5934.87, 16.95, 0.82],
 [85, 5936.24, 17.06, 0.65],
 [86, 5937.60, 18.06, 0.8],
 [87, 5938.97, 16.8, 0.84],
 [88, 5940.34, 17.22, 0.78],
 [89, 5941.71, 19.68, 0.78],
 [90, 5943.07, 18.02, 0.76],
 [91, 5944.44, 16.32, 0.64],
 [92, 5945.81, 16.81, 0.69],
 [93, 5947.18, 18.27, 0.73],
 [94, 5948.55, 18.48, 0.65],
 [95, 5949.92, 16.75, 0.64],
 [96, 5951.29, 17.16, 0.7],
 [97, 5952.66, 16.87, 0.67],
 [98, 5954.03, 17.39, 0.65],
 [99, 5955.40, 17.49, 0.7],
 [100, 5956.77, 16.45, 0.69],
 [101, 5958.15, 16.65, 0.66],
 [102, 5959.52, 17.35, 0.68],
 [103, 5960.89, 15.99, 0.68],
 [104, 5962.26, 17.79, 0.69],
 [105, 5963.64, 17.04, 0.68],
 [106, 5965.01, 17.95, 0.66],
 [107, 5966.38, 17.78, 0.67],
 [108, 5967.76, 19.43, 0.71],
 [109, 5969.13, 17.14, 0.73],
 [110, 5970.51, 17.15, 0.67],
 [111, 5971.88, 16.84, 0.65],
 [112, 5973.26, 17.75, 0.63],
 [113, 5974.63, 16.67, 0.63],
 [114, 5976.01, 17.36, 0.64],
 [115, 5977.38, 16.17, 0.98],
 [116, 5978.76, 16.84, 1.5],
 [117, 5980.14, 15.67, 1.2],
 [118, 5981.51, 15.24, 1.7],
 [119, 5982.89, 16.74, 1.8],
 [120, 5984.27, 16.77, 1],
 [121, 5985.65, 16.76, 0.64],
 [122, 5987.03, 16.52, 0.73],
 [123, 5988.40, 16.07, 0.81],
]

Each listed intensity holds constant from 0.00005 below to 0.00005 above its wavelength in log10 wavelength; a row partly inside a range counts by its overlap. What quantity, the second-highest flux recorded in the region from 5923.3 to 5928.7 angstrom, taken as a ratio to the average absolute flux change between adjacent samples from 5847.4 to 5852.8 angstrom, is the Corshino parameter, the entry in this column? 24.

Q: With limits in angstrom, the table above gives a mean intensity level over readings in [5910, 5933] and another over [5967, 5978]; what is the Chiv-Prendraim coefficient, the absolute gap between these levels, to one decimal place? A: 0.1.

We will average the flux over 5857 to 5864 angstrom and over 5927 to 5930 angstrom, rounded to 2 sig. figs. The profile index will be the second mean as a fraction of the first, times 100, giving 96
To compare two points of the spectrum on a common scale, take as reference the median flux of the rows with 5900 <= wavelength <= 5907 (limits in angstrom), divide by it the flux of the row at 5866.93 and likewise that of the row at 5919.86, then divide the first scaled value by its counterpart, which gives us 1.07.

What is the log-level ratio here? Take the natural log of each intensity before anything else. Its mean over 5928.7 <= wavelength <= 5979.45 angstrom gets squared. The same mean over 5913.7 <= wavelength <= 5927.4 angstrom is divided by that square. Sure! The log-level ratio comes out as 0.351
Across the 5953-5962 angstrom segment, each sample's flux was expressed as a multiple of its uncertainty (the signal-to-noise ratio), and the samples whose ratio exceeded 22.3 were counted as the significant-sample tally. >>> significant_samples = 6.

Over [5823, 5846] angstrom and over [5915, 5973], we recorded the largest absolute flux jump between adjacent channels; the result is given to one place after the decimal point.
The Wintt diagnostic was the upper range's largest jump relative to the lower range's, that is 1.4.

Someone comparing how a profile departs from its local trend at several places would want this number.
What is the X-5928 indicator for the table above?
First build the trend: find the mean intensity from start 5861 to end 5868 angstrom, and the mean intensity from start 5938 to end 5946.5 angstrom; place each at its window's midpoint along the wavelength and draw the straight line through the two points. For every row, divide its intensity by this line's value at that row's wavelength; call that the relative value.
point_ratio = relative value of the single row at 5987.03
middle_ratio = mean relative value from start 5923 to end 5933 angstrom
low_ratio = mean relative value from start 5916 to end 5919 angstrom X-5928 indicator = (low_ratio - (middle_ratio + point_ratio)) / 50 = -0.0188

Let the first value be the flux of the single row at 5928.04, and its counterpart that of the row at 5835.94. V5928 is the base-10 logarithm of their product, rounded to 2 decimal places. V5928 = 2.50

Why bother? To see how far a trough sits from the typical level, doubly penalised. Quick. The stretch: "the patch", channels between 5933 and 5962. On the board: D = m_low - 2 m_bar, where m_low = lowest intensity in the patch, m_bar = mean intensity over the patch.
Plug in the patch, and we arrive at -18.5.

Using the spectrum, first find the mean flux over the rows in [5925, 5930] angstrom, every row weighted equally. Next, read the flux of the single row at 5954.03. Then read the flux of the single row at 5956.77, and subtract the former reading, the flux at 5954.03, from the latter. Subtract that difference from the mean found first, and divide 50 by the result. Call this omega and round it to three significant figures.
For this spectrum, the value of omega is 2.78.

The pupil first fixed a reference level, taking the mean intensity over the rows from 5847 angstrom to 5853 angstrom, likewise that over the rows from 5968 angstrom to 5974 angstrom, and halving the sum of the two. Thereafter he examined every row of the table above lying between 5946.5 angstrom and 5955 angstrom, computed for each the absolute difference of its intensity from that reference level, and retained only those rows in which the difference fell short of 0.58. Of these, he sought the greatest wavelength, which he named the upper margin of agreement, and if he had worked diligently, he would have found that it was 5954.03 angstrom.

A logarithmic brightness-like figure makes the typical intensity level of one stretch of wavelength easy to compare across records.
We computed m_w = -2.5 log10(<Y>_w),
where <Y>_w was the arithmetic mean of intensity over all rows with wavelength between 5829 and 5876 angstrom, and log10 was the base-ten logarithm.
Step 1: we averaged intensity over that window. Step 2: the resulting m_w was -3.13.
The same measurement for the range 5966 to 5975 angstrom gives -3.11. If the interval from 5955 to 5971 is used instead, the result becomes -3.10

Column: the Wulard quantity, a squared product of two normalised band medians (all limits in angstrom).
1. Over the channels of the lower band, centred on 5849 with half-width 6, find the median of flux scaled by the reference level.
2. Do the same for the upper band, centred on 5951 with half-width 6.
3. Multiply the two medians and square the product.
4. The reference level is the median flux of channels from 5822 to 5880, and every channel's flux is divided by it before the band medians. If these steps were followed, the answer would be 0.94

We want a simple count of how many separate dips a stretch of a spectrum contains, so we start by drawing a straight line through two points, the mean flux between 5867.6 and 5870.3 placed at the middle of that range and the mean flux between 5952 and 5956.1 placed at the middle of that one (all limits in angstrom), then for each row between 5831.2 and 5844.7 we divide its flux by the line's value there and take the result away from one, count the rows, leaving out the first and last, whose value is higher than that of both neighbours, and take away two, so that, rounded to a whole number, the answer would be 0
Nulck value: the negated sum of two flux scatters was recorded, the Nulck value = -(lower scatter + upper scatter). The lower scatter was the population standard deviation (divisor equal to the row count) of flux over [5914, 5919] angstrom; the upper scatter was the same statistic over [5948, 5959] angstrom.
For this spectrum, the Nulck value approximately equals -1.0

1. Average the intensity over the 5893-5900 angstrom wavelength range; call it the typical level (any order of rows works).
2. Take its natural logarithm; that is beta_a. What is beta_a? 2.65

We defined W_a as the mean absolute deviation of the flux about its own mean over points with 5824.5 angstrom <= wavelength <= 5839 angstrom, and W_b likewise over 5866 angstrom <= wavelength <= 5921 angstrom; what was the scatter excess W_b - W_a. 0.62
